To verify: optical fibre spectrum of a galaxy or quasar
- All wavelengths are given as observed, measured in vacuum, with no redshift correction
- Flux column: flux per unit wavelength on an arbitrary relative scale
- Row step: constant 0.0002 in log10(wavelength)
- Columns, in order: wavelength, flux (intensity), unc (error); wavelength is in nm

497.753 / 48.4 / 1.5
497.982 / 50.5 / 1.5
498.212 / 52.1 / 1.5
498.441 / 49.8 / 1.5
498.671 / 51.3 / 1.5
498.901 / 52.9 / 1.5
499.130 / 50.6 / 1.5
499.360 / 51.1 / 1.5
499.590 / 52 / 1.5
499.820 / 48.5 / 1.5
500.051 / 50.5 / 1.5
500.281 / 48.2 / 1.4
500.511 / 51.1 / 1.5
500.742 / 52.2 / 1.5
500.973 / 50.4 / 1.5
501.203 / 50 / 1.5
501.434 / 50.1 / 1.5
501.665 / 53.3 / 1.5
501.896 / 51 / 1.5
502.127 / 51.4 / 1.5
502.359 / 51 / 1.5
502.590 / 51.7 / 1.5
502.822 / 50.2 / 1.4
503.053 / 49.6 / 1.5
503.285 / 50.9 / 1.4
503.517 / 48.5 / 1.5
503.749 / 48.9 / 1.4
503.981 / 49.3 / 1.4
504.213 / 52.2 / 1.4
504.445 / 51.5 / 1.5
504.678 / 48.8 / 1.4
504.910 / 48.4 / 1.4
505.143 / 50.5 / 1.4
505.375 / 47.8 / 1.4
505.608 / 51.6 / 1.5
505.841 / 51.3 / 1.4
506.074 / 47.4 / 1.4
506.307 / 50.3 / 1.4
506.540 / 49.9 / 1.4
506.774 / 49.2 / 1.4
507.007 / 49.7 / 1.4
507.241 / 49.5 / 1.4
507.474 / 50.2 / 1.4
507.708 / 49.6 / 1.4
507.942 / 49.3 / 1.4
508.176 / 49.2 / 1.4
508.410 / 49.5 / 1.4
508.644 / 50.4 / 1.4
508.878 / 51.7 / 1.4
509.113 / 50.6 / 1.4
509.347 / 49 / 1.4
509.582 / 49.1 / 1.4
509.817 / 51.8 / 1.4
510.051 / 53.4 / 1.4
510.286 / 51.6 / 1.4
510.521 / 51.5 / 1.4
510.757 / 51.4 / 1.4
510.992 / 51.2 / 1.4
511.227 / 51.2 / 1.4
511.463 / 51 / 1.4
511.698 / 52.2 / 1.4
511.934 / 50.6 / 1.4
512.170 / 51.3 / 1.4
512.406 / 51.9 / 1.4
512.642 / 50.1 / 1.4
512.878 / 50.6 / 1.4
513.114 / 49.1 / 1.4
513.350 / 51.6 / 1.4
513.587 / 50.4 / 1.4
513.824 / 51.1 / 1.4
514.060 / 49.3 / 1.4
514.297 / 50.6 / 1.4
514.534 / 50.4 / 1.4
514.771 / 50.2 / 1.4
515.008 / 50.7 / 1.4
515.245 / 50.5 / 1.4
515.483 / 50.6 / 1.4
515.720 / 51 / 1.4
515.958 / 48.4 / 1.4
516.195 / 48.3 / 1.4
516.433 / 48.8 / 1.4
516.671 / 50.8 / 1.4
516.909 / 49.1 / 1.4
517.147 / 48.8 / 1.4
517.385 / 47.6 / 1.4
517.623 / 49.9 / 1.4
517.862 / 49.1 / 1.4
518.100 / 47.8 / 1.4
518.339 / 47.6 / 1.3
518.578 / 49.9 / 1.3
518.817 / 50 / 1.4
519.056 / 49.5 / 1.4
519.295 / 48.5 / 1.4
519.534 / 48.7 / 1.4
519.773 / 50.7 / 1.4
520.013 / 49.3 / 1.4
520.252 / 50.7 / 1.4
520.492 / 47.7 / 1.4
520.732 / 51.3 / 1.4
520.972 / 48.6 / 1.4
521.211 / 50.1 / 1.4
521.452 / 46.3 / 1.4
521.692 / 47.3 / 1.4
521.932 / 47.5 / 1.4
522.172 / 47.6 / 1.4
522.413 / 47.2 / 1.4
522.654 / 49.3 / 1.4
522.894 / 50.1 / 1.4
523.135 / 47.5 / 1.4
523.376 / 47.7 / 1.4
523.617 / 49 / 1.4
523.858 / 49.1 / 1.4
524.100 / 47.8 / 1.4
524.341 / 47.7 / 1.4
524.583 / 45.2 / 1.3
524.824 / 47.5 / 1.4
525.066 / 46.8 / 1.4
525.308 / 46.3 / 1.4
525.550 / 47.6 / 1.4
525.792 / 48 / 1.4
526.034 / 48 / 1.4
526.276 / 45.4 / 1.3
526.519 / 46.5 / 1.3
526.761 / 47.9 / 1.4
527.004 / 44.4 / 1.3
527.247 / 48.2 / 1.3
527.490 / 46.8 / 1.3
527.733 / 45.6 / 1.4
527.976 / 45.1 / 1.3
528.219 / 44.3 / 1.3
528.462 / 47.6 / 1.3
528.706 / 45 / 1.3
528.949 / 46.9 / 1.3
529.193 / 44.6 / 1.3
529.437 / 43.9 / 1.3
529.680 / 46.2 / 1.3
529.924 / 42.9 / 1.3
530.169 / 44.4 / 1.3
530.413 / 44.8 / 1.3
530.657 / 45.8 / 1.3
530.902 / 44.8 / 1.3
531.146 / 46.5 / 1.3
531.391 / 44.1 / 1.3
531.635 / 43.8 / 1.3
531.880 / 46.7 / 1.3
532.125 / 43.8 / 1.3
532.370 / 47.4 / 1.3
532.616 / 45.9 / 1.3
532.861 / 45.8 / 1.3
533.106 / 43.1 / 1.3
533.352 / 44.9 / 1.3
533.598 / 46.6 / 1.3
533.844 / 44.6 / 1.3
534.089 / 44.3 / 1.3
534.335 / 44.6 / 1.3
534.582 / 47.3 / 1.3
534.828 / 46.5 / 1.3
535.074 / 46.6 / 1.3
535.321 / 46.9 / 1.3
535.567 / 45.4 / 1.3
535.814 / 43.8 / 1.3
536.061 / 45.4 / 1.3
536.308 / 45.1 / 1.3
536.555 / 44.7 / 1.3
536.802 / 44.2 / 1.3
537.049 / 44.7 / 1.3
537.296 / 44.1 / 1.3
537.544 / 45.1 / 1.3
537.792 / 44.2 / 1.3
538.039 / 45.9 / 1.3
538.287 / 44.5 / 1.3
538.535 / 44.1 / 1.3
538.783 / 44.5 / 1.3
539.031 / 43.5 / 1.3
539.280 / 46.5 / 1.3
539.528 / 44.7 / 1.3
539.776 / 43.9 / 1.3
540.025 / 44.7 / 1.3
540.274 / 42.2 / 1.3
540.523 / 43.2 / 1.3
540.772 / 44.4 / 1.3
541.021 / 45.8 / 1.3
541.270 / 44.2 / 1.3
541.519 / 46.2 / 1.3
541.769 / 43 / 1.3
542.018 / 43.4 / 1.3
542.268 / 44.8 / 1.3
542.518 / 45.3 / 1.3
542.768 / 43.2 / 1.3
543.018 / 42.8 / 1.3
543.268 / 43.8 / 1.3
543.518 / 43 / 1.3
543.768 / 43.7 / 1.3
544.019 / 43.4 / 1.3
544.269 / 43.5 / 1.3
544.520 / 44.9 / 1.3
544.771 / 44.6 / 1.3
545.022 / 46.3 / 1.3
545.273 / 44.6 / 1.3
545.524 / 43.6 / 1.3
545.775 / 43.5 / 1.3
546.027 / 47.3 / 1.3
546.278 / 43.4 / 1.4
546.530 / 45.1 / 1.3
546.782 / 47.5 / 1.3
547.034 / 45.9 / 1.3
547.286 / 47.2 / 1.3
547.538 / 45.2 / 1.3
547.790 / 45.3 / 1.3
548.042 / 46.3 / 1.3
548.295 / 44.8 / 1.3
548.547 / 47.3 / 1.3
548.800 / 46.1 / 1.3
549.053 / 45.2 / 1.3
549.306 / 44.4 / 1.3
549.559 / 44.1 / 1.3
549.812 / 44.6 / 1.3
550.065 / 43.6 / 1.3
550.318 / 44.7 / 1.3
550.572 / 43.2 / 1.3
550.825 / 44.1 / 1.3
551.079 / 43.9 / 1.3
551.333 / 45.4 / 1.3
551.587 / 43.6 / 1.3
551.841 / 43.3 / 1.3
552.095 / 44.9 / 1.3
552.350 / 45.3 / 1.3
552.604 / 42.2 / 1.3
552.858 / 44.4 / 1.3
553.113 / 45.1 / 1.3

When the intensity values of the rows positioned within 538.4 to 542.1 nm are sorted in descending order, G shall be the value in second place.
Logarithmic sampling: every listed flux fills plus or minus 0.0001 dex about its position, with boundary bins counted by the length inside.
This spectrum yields 46.2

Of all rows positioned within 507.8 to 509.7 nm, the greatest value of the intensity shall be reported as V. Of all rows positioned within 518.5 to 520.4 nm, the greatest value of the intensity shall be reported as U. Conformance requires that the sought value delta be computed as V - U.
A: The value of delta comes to 1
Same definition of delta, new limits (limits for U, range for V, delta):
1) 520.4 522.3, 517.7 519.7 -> -1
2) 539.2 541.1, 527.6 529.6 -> 1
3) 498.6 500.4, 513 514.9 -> -1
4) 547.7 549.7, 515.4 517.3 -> 4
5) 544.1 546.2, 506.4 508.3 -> 3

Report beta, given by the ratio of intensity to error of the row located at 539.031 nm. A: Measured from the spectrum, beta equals 33.46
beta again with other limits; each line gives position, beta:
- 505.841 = 36.64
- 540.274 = 32.46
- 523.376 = 34.07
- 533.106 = 33.15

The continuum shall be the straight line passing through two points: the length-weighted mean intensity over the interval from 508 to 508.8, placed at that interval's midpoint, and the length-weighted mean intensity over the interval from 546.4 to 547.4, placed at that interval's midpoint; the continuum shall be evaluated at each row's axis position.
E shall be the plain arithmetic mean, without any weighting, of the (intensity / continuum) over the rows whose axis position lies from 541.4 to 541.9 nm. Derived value 0.95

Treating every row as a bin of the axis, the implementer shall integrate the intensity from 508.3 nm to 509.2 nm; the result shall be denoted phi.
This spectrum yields 45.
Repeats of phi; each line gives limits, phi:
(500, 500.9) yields 45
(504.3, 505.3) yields 50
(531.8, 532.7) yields 41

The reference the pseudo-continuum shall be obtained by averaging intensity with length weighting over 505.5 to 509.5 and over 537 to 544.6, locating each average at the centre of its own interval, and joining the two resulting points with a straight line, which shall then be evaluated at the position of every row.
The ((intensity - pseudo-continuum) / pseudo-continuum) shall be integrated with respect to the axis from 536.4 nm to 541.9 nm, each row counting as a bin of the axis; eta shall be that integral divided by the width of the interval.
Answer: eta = -0.001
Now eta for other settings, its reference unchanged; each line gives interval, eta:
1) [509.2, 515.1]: 0.036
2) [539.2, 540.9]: -0.004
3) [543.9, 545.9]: 0.018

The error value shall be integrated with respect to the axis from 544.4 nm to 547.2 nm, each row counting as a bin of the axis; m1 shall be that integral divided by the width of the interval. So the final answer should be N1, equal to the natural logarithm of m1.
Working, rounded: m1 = 1.31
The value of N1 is 0.269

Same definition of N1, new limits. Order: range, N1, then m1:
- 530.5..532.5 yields 0.262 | 1.30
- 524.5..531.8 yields 0.283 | 1.33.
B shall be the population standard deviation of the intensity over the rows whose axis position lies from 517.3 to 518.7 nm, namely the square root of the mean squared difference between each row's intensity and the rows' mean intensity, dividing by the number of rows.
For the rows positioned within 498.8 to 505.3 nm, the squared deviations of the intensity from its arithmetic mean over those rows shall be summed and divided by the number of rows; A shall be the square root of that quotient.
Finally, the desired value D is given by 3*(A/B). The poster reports 4.0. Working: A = 1.36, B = 1.02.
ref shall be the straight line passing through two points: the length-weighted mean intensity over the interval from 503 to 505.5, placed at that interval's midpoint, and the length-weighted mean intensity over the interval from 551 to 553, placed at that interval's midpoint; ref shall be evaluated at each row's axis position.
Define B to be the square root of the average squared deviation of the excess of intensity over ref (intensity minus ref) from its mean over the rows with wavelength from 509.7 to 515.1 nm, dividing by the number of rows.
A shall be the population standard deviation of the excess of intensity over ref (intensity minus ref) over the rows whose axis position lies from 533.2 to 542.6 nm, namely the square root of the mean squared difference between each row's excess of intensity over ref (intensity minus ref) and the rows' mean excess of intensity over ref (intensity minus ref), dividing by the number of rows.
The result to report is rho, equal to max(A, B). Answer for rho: 1.1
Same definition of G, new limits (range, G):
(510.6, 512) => 51.4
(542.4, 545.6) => 45.3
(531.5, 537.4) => 47.3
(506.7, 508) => 49.7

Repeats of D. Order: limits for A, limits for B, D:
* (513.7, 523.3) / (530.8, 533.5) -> 3.0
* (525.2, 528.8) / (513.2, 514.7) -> 5.7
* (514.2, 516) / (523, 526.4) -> 2.0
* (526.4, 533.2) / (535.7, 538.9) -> 7.5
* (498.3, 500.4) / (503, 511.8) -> 3.2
